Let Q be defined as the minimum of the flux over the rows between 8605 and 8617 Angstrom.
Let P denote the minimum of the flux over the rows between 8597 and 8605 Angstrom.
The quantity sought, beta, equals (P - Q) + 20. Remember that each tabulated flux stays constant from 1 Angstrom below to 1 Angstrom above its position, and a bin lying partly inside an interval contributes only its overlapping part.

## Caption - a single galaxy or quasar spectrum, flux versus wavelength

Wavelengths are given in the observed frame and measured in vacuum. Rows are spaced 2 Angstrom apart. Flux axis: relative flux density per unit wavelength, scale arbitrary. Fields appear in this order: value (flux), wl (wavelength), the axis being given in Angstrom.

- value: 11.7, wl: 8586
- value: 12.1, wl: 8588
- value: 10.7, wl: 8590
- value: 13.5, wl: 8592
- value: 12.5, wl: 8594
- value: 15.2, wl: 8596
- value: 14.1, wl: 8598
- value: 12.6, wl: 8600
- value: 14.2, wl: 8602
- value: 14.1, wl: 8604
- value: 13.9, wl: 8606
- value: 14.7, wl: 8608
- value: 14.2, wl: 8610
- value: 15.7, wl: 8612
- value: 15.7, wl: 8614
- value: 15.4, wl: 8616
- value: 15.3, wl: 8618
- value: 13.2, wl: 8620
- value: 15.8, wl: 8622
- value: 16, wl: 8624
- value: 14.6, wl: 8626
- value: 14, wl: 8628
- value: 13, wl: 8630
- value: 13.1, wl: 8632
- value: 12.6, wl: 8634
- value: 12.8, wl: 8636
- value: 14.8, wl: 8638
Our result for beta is 18.7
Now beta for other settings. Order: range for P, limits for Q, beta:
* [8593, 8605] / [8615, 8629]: 19.3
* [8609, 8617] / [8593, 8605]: 21.7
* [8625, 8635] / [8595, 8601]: 20.0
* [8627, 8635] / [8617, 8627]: 19.4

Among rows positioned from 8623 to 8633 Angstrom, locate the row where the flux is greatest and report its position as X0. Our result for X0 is 8624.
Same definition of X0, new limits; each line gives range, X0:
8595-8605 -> 8596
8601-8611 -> 8608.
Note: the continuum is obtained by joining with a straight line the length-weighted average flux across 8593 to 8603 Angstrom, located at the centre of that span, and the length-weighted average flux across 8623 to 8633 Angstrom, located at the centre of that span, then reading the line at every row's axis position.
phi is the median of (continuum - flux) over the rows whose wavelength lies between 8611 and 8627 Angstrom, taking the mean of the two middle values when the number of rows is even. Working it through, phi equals -1.6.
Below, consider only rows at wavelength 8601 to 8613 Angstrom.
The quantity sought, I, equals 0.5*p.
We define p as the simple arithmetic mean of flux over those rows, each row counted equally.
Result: 7.2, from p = 14.5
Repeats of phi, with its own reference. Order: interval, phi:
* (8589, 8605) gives -0.1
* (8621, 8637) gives 0.6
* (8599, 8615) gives -0.4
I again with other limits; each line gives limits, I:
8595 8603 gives 7.0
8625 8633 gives 6.8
